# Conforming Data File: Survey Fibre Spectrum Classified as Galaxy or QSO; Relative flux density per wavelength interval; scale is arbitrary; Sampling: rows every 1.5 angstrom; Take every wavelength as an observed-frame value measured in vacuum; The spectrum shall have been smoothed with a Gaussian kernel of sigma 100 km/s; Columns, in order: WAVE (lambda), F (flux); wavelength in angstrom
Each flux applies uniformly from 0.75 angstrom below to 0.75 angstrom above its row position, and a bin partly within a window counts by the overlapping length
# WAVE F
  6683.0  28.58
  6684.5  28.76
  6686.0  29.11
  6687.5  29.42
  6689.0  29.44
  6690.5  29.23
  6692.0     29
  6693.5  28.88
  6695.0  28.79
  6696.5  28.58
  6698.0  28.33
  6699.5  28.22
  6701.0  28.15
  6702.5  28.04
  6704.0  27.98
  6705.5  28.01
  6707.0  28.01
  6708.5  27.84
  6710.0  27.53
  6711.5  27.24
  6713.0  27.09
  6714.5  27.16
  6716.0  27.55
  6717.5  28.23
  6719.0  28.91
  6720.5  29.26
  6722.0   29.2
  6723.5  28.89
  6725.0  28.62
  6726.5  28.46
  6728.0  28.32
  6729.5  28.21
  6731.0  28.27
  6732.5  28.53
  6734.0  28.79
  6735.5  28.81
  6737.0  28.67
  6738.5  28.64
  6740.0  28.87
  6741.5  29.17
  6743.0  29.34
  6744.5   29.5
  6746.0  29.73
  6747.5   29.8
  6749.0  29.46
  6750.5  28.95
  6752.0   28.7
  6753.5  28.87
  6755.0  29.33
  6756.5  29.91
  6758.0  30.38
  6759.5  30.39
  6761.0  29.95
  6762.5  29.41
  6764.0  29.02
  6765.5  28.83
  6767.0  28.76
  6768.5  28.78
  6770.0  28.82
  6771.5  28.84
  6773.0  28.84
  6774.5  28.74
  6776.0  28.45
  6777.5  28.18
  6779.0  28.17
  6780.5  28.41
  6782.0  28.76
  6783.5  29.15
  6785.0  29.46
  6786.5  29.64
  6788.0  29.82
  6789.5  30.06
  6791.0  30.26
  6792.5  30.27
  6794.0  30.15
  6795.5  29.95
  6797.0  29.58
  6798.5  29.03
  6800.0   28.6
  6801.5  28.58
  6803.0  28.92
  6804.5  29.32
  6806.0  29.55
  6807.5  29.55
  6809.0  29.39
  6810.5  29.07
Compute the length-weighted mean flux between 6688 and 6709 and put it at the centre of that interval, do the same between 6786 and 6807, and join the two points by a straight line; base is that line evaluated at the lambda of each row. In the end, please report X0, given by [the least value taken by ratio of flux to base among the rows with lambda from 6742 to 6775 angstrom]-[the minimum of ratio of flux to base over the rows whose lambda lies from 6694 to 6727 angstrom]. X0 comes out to 0.03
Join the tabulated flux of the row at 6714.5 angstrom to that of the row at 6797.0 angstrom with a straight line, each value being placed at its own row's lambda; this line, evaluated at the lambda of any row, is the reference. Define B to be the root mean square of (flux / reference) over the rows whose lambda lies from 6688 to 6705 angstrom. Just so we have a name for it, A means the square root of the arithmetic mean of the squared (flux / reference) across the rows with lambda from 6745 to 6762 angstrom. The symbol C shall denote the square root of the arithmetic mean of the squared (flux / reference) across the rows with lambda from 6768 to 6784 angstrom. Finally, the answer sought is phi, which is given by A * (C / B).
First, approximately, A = 1.05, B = 1.07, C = 0.99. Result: 0.96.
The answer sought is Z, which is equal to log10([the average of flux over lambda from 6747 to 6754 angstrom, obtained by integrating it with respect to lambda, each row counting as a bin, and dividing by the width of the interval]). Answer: 1.46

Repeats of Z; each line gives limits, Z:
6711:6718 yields 1.44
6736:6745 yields 1.46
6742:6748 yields 1.47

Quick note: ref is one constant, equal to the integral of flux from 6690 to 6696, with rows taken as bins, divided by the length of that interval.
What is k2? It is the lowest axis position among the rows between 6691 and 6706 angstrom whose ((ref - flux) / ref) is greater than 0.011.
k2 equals 6696.5 angstrom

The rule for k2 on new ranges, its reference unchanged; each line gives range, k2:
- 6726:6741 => 6726.5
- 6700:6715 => 6701.0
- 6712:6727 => 6713.0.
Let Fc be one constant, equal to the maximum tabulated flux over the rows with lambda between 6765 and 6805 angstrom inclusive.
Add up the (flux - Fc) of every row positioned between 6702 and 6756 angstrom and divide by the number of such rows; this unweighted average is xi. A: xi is -1.7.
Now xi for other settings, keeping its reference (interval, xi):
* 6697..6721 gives -2.3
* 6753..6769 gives -0.8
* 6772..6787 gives -1.5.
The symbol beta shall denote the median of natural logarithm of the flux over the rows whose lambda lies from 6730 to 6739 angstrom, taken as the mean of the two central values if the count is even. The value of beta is 3.36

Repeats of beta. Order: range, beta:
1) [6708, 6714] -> 3.31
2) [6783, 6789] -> 3.39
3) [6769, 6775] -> 3.36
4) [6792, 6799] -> 3.40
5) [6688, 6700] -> 3.36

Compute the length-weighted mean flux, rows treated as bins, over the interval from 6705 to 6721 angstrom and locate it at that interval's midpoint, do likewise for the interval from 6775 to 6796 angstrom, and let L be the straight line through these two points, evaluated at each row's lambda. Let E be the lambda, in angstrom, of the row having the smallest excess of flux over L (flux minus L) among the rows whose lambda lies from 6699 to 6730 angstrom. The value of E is 6713.0 angstrom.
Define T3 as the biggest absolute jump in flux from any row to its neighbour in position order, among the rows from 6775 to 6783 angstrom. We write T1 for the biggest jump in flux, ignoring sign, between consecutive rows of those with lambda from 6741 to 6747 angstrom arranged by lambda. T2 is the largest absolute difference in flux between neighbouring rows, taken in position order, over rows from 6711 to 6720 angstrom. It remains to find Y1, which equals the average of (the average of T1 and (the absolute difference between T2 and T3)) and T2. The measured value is 0.48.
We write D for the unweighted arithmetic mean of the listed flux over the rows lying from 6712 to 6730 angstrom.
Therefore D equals 28.3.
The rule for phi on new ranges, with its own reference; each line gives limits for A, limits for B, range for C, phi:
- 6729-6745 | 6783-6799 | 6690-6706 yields 1.09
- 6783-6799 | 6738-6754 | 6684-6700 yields 1.06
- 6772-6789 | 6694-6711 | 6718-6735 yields 0.99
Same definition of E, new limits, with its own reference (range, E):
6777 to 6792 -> 6779.0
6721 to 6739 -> 6729.5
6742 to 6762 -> 6752.0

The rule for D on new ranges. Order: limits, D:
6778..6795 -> 29.5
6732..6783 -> 29.1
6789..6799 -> 29.9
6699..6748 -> 28.5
